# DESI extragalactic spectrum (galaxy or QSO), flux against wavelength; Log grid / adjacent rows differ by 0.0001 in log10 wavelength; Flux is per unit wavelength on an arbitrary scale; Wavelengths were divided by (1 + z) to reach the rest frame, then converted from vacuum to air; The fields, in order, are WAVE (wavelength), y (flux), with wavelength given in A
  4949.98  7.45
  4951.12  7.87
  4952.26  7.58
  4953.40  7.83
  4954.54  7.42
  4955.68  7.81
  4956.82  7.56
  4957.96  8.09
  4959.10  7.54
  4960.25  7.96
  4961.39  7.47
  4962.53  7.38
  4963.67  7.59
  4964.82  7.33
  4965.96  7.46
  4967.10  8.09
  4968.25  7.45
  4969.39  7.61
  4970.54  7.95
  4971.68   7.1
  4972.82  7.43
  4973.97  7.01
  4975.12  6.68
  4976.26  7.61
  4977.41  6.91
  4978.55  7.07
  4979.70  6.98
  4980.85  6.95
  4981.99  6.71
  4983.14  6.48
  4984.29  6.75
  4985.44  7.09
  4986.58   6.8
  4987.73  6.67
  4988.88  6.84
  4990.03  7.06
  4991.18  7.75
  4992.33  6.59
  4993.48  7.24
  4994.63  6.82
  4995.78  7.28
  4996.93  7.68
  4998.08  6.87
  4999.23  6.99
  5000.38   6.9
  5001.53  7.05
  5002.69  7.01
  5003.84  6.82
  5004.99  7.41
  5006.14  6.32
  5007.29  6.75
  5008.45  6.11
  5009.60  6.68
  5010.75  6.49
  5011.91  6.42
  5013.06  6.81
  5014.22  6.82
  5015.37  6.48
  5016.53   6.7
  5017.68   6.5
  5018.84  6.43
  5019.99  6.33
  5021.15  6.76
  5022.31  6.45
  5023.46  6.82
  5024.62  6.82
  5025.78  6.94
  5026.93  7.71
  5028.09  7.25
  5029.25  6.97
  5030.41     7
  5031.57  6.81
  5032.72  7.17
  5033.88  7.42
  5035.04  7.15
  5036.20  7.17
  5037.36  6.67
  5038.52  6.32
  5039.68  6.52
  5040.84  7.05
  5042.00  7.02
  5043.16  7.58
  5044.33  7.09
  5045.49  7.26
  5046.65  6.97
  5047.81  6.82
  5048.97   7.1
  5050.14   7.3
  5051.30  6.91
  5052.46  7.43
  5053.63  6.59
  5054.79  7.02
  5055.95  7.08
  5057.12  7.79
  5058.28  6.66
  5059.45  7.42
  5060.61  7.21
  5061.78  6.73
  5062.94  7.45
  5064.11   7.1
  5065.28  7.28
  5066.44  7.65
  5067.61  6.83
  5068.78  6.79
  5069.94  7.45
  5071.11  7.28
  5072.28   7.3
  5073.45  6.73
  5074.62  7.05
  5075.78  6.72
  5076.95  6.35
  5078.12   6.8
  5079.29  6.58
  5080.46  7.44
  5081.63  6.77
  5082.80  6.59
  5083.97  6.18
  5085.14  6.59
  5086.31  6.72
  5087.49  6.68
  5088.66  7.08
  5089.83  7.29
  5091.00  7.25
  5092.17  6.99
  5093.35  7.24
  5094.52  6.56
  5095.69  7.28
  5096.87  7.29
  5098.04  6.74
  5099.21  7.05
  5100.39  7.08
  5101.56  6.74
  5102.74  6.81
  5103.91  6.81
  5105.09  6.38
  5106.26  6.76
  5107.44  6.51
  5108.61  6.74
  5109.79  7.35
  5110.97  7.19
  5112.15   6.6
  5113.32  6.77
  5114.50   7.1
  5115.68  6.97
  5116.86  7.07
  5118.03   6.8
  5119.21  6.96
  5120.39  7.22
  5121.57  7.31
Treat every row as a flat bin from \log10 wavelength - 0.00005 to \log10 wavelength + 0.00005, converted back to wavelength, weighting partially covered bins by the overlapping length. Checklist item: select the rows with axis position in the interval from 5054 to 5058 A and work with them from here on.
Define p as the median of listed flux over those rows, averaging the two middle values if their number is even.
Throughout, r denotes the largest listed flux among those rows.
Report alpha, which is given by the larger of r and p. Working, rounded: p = 7.08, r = 7.79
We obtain 7.8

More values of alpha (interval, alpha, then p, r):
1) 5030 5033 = 7.2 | 7.00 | 7.17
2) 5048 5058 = 7.8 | 7.09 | 7.79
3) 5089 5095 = 7.3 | 7.24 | 7.29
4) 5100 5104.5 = 7.1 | 6.81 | 7.08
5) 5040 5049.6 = 7.6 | 7.07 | 7.58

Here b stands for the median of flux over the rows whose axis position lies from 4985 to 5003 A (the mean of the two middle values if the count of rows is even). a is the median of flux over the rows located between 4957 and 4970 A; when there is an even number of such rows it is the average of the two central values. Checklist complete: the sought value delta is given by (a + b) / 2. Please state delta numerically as 7.27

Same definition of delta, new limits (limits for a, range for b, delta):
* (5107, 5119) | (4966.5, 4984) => 6.98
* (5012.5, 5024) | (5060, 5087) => 6.70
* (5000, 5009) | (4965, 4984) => 6.97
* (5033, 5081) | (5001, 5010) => 6.93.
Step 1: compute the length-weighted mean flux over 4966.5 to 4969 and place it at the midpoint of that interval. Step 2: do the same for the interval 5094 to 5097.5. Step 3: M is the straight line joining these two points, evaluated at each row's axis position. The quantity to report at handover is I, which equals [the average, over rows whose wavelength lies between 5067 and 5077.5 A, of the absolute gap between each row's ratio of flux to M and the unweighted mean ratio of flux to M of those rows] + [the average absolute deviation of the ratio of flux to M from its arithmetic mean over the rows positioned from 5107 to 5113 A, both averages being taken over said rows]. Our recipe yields 0.085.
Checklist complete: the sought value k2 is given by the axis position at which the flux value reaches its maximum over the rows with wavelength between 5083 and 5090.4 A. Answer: 5089.83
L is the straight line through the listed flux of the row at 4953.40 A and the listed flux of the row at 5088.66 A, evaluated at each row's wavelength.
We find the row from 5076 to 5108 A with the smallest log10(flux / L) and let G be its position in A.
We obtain 5083.97 A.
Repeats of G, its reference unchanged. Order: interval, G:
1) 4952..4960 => 4954.54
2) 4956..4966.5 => 4964.82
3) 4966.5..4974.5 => 4973.97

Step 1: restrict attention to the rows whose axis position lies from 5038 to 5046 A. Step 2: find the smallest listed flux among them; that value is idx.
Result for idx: 6.32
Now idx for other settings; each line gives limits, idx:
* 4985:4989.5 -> 6.67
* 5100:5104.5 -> 6.74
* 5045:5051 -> 6.82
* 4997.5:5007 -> 6.32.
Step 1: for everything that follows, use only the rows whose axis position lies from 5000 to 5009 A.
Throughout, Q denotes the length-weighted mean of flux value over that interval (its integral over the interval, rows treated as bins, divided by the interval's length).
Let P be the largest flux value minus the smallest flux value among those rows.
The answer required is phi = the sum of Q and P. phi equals 8.1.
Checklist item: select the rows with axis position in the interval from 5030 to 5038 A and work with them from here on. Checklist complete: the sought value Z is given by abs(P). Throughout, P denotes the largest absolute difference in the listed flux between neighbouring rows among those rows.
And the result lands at 0.50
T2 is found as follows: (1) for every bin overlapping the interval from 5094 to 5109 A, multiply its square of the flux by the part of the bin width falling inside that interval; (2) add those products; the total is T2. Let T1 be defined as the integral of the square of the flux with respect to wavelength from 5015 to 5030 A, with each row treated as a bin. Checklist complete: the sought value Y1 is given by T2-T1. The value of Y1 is 8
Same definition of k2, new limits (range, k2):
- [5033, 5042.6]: 5033.88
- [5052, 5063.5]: 5057.12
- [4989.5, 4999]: 4991.18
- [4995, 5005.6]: 4996.93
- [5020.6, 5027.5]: 5026.93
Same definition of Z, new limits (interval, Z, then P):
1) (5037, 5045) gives 0.56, 0.56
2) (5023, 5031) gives 0.77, 0.77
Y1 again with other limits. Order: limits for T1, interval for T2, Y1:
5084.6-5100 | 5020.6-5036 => 10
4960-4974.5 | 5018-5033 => -111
